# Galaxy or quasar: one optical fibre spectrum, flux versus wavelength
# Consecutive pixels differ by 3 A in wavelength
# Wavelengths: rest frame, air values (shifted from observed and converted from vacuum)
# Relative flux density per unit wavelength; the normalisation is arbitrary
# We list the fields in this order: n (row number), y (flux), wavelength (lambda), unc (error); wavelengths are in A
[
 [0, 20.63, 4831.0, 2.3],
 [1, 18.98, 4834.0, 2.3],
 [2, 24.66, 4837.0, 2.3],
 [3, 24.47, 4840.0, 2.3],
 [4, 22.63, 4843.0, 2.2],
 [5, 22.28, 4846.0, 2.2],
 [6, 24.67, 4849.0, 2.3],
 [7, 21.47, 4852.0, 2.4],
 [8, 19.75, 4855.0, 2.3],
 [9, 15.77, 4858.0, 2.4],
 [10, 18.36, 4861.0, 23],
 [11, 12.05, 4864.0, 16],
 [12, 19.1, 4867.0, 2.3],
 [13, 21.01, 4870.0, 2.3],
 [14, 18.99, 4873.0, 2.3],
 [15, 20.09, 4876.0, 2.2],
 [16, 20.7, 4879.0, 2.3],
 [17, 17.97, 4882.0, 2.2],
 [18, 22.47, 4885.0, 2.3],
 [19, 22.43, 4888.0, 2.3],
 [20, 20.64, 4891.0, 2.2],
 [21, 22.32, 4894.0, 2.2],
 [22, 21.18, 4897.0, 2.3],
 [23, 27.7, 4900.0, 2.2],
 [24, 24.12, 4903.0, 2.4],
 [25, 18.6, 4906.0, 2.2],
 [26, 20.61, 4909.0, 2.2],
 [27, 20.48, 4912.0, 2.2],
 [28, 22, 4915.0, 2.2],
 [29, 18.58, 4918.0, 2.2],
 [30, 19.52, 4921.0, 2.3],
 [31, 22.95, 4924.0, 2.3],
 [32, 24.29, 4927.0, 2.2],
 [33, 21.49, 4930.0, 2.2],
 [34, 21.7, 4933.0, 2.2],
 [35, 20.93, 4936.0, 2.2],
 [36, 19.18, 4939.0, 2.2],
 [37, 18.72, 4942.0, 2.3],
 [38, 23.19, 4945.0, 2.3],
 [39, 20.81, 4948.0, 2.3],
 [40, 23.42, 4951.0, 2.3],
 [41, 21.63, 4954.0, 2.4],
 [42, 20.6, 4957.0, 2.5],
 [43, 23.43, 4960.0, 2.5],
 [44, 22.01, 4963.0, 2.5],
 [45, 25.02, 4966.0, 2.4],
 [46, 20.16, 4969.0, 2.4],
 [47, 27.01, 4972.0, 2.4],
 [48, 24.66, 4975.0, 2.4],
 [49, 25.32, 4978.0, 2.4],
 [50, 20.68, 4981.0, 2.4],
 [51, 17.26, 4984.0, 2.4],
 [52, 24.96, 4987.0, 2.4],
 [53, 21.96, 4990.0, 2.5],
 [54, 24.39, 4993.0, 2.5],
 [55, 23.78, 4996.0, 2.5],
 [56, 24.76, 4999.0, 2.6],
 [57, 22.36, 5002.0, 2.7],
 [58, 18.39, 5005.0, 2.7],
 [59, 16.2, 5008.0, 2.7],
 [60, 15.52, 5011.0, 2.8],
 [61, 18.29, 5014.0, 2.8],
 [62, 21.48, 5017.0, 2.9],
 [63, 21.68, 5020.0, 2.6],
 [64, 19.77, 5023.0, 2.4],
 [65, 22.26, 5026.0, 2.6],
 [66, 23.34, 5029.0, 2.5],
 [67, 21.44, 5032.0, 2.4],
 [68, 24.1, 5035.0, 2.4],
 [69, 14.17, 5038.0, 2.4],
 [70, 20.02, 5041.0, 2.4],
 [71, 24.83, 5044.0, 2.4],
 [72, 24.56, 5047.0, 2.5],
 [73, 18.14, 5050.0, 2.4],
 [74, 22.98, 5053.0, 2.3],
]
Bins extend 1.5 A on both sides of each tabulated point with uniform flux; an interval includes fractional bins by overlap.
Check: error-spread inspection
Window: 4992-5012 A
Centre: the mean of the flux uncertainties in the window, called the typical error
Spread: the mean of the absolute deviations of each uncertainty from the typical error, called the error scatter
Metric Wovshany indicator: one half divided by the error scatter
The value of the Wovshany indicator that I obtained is 5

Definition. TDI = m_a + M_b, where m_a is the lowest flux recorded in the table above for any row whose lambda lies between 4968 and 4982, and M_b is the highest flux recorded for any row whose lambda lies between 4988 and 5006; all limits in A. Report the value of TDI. 44.9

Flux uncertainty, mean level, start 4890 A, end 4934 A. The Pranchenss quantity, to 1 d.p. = 2.2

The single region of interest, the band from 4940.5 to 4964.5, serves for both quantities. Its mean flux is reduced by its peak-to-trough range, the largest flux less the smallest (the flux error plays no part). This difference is 17.0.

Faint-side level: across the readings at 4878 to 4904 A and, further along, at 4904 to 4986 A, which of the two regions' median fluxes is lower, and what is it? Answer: 21.5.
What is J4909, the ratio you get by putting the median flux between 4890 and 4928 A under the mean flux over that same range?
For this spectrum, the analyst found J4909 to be 1.03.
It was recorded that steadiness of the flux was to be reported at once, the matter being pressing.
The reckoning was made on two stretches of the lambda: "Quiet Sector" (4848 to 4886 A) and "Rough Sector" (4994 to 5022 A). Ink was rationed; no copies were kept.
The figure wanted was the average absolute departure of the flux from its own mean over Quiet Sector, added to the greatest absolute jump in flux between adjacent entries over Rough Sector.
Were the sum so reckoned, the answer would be 6.2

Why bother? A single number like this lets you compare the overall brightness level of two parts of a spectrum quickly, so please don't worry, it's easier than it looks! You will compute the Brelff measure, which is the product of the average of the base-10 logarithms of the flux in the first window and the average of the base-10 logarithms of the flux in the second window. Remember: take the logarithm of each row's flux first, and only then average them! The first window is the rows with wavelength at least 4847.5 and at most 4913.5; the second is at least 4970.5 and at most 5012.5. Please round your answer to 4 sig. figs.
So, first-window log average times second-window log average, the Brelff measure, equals 1.743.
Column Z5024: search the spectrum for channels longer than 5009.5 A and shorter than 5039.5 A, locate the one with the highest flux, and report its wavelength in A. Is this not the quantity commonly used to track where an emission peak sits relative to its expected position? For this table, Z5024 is 5035.0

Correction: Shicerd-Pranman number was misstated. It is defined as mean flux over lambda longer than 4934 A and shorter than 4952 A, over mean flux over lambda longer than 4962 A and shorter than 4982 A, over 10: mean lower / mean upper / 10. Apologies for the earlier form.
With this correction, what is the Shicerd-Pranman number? 0.089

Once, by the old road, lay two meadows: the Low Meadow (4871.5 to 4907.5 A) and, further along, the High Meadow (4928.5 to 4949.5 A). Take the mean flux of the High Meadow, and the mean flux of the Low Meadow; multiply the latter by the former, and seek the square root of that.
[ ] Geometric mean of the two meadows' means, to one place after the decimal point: 21.1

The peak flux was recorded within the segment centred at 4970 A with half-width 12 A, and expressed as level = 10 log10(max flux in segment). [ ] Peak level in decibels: 14.3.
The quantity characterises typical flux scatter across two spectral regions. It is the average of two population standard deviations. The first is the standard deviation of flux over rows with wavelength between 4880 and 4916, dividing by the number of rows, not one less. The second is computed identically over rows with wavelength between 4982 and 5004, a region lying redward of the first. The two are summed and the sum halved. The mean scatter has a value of 2.46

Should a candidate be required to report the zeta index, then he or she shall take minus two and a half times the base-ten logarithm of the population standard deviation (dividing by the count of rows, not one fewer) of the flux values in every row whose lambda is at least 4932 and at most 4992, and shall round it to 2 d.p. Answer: -0.96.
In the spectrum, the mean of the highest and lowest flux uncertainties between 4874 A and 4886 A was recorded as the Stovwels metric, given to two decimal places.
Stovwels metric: 2.25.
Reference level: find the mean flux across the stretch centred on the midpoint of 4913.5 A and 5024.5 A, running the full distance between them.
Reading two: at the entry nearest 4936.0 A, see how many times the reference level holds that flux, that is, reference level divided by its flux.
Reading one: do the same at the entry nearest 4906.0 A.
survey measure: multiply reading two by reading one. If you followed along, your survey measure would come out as 1.20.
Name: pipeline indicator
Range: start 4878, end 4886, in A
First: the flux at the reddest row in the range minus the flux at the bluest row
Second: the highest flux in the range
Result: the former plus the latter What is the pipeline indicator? 24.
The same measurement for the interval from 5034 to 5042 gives 20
